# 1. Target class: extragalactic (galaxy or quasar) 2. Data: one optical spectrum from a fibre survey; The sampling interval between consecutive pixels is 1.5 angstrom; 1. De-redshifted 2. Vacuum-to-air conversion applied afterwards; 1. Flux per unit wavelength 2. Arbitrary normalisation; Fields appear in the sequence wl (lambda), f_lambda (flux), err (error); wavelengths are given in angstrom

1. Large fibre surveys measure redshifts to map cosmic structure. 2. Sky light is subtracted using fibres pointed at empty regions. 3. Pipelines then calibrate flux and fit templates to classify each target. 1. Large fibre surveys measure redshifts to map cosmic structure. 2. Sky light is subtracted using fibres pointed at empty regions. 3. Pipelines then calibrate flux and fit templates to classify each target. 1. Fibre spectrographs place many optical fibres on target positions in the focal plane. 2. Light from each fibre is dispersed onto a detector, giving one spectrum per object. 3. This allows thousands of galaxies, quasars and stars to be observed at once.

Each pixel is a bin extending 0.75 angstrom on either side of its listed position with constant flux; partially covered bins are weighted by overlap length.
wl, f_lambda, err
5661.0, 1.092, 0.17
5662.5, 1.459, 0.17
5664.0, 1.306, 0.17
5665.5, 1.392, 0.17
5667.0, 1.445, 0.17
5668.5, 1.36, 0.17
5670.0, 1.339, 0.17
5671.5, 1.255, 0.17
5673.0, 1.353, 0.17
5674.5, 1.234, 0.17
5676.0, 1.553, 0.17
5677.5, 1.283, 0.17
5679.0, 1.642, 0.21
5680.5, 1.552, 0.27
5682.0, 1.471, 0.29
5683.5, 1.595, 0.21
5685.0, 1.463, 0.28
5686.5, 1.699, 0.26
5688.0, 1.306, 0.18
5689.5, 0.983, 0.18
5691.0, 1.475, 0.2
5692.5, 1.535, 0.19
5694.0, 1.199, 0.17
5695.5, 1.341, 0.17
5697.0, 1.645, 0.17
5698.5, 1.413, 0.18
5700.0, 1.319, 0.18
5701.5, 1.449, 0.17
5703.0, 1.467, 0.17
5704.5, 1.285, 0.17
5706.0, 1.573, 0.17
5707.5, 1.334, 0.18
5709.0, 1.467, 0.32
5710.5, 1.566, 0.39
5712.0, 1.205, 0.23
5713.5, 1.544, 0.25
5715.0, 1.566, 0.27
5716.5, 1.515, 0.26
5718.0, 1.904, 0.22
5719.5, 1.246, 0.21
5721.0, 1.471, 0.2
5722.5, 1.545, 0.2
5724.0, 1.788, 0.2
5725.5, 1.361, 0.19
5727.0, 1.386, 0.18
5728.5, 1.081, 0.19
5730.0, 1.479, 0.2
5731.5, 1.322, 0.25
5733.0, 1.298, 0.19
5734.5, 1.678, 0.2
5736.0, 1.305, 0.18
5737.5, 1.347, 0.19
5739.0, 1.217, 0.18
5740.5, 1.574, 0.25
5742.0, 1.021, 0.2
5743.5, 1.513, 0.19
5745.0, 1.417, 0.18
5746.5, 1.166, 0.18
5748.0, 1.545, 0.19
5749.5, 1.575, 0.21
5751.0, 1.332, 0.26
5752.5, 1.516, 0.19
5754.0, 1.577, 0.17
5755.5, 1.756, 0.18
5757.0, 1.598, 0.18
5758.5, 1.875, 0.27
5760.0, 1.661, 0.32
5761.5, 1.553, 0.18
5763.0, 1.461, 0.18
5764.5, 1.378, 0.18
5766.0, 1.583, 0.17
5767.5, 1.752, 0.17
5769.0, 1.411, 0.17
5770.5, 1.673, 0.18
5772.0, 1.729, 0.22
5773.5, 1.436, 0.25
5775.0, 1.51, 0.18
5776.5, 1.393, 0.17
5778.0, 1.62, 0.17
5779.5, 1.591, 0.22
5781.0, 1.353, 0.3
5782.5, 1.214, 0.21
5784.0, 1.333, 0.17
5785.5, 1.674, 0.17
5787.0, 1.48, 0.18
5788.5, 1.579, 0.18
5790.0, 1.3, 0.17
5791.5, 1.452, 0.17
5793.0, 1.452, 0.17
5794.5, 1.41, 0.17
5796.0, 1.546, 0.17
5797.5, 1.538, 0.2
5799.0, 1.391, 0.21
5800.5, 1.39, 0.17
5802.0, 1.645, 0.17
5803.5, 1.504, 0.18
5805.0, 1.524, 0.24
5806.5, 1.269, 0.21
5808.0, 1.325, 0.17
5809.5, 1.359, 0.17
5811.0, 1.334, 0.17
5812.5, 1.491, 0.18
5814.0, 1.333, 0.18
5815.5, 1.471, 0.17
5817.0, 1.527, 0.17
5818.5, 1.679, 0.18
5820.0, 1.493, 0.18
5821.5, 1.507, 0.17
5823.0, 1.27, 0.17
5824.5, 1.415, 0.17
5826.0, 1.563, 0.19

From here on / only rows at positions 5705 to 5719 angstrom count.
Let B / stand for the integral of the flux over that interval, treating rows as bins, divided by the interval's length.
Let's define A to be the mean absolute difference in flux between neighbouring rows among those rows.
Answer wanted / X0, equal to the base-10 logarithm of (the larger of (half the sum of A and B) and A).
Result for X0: -0.067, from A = 0.20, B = 1.510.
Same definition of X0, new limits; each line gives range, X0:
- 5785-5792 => -0.077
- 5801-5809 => -0.106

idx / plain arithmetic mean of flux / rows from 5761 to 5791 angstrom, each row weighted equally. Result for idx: 1.50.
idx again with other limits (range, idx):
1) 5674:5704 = 1.43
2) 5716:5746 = 1.42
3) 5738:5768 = 1.50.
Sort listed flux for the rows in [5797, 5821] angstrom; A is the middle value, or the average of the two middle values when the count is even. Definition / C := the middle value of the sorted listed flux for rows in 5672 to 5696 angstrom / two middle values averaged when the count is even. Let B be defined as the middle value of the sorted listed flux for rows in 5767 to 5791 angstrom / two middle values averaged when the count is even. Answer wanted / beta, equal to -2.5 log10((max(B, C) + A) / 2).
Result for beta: -0.43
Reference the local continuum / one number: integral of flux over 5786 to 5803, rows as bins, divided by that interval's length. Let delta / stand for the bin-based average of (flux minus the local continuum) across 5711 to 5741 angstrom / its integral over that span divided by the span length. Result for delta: -0.0331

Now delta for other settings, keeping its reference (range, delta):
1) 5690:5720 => -0.0244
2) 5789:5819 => -0.0285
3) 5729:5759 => -0.0257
